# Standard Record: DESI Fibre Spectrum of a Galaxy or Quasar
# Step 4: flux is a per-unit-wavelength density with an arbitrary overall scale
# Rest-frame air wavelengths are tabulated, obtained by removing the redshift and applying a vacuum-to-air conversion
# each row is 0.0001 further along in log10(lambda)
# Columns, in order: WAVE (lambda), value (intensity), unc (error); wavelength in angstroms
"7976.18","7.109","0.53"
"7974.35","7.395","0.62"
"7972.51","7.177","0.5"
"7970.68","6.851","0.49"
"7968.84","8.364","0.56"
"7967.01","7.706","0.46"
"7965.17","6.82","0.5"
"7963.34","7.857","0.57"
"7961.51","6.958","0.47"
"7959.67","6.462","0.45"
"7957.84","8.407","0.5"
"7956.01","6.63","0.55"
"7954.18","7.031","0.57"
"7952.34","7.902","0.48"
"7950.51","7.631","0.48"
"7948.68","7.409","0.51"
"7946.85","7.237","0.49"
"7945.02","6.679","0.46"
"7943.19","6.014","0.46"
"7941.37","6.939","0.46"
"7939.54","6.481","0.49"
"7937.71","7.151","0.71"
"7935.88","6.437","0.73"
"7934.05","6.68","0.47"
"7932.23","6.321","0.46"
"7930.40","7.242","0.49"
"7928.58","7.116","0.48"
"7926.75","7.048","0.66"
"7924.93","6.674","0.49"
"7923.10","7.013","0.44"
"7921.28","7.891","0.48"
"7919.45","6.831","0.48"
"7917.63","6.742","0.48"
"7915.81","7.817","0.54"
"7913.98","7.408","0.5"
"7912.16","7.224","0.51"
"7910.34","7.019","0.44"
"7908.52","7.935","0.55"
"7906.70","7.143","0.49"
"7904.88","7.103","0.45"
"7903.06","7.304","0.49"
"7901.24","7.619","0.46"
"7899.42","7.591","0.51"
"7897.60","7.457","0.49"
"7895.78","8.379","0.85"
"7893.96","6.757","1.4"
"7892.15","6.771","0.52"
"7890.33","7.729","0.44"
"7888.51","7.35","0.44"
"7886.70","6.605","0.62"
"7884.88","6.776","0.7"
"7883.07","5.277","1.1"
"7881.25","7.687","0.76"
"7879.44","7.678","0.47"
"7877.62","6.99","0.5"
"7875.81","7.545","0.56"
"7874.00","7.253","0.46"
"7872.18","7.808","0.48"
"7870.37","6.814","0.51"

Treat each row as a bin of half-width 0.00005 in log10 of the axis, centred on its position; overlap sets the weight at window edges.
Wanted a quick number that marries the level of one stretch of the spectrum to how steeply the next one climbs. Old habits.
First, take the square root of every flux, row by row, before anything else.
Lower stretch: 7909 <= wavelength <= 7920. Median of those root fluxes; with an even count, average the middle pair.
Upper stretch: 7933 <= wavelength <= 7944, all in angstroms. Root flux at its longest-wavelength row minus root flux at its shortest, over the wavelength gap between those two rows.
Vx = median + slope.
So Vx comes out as 2.65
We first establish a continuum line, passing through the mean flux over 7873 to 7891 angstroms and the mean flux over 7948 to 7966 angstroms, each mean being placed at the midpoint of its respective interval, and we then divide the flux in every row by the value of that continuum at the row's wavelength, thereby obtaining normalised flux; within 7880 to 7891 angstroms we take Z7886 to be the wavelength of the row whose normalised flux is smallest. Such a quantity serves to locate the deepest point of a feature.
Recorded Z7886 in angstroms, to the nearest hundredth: 7883.07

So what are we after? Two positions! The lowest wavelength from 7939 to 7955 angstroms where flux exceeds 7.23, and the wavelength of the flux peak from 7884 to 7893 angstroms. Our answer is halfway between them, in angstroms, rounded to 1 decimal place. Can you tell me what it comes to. 7918.6 angstroms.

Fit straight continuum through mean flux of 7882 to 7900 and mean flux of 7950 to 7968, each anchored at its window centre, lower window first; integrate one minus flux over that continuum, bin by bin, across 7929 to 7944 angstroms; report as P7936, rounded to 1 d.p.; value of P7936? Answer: 1.2 angstroms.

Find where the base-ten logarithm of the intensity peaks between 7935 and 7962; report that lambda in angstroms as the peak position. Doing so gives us 7957.84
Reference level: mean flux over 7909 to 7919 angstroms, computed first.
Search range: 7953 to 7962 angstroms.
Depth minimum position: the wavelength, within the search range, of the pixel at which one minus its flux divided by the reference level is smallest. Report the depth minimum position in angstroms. 7957.84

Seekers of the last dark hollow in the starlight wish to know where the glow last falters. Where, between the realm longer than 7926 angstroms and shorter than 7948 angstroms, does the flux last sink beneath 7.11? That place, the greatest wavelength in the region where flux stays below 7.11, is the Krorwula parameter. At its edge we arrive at 7945.02 angstroms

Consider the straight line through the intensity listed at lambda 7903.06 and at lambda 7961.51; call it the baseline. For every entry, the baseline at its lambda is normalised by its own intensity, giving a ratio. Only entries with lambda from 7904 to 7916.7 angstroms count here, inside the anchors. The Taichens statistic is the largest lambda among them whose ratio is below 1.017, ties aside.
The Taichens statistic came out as 7915.81 angstroms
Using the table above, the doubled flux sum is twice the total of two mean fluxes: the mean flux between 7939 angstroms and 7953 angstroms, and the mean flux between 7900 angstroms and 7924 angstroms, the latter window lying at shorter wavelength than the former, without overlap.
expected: 28.7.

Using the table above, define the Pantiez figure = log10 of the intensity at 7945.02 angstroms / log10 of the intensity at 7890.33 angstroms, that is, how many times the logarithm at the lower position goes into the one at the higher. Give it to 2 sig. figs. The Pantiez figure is 0.93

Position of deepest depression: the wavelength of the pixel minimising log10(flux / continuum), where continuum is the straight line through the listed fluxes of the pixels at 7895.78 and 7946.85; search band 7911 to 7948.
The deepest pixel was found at 7943.19 angstroms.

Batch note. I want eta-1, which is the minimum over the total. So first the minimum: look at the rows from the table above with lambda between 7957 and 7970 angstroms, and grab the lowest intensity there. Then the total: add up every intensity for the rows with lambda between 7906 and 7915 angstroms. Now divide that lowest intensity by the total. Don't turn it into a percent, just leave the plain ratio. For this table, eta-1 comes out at 0.176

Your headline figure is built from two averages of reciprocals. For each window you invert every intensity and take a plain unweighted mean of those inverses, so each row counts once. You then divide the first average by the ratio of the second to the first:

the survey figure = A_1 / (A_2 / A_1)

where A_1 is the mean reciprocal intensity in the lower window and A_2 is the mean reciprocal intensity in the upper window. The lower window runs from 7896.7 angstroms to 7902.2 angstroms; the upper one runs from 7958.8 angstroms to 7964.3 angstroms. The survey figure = 0.123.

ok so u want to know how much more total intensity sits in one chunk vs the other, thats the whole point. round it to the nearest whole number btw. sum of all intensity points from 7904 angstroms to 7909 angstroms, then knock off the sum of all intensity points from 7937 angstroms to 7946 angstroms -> -11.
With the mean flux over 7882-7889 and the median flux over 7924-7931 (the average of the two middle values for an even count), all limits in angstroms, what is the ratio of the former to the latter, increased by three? 3.92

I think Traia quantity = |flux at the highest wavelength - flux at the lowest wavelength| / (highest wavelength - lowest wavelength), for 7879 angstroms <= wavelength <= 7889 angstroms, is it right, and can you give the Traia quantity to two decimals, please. 0.04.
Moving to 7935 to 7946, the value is 0.03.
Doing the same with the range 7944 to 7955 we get 0.04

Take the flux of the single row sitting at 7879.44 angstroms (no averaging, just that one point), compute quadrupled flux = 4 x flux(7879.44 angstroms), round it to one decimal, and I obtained 30.7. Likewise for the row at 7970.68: 27.4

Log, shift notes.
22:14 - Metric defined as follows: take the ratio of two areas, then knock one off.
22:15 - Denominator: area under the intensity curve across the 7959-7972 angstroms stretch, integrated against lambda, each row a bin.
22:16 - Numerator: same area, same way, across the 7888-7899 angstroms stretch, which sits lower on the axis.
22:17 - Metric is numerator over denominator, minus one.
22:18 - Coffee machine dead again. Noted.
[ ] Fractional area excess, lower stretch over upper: -0.14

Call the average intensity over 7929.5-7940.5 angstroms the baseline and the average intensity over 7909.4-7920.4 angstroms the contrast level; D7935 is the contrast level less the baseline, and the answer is 0.5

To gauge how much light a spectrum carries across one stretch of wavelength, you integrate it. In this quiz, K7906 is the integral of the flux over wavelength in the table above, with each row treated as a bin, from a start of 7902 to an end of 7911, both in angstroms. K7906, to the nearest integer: 66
